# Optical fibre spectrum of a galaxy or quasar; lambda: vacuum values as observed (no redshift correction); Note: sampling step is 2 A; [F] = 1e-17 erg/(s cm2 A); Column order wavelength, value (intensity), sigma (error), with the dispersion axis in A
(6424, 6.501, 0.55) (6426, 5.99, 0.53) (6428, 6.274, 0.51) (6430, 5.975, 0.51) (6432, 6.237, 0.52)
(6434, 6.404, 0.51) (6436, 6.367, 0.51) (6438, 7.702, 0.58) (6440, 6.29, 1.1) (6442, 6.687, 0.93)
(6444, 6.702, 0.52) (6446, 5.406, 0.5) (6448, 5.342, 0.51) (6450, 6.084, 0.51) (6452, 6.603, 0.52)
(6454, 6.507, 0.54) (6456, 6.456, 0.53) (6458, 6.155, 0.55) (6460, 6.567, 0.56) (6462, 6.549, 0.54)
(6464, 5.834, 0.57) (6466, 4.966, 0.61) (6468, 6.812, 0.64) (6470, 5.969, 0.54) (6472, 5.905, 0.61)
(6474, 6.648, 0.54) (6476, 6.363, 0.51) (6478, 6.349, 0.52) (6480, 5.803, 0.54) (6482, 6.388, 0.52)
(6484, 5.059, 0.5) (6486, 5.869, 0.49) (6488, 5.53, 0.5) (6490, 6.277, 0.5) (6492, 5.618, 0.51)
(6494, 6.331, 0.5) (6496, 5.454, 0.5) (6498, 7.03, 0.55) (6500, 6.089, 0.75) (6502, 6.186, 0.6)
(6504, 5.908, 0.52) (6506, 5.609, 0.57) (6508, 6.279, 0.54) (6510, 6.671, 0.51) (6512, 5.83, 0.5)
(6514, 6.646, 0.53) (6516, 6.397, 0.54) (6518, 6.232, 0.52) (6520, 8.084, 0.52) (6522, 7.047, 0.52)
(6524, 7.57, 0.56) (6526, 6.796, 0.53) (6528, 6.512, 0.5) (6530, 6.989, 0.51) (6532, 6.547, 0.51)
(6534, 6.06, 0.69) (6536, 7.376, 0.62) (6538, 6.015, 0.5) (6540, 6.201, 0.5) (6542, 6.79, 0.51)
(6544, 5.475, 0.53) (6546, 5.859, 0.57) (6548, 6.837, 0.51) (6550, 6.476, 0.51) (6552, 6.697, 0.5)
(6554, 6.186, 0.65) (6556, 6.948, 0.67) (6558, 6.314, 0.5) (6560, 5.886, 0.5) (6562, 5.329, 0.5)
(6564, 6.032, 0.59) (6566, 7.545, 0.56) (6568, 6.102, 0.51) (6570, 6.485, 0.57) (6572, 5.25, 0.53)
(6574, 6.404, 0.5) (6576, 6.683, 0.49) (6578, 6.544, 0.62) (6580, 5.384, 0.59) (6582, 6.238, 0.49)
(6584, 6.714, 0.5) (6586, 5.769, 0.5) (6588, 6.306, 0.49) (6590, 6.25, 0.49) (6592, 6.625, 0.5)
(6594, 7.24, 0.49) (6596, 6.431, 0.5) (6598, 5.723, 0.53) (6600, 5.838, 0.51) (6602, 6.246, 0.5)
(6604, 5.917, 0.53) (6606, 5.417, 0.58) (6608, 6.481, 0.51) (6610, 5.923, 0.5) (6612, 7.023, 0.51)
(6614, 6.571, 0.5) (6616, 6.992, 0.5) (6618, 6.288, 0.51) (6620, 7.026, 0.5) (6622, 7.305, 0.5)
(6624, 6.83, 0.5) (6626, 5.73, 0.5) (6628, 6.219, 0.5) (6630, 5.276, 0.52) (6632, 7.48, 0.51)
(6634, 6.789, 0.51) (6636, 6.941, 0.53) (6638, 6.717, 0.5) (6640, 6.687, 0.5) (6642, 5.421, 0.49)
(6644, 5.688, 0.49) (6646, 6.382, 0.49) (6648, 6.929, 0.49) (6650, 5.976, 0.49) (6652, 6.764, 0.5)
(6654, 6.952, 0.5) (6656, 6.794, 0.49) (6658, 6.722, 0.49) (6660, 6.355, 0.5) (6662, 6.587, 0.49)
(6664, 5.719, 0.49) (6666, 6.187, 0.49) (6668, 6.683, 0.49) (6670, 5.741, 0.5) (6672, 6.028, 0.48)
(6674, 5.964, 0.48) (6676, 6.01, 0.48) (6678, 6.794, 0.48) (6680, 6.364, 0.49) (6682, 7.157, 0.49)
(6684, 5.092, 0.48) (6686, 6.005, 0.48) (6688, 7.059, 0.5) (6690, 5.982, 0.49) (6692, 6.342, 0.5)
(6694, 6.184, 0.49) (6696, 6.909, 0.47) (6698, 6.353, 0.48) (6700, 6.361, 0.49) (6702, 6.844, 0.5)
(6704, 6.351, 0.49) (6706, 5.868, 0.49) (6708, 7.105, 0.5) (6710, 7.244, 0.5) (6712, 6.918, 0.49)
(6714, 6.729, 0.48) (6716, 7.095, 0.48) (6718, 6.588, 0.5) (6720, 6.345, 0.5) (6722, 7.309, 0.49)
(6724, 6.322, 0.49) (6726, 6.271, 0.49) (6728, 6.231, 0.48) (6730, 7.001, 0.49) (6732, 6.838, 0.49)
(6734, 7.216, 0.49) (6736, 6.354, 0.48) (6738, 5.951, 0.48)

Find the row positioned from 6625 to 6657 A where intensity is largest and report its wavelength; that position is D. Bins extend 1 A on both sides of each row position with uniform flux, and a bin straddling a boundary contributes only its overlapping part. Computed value 6632 A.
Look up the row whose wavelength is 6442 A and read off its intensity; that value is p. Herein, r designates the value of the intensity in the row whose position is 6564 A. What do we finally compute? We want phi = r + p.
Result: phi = 12.7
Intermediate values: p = 6.687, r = 6.032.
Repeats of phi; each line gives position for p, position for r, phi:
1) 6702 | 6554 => 13.0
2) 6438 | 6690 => 13.7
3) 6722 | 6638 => 14.0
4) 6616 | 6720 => 13.3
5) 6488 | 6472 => 11.4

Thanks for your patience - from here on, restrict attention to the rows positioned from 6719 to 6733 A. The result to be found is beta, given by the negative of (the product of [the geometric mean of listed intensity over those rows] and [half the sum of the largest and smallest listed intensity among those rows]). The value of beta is -44.7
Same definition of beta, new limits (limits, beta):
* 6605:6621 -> -40.1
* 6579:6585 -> -36.8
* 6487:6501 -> -37.6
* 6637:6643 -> -37.9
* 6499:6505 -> -36.6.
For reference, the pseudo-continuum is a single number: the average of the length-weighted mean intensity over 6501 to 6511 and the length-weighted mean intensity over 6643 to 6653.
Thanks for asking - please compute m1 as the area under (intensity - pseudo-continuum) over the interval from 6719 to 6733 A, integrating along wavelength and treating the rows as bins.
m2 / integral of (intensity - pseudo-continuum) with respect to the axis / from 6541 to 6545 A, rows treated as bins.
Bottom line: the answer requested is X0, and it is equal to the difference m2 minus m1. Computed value -5.7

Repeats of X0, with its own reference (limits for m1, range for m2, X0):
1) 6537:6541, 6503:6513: -1.3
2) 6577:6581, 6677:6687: 1.5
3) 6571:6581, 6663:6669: 1.6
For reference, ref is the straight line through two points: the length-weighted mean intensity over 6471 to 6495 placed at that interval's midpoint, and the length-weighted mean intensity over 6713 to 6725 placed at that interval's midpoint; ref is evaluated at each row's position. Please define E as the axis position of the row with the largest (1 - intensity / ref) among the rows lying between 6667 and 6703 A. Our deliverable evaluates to 6684 A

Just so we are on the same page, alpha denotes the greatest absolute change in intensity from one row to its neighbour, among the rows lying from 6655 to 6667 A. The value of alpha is 0.87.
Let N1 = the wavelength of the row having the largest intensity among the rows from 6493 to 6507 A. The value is 6498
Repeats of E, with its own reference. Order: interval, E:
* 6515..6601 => 6572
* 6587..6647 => 6630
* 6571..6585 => 6572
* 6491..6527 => 6496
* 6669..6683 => 6670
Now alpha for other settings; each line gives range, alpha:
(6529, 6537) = 1.32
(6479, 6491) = 1.33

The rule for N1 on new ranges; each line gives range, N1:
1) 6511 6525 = 6520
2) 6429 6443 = 6438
